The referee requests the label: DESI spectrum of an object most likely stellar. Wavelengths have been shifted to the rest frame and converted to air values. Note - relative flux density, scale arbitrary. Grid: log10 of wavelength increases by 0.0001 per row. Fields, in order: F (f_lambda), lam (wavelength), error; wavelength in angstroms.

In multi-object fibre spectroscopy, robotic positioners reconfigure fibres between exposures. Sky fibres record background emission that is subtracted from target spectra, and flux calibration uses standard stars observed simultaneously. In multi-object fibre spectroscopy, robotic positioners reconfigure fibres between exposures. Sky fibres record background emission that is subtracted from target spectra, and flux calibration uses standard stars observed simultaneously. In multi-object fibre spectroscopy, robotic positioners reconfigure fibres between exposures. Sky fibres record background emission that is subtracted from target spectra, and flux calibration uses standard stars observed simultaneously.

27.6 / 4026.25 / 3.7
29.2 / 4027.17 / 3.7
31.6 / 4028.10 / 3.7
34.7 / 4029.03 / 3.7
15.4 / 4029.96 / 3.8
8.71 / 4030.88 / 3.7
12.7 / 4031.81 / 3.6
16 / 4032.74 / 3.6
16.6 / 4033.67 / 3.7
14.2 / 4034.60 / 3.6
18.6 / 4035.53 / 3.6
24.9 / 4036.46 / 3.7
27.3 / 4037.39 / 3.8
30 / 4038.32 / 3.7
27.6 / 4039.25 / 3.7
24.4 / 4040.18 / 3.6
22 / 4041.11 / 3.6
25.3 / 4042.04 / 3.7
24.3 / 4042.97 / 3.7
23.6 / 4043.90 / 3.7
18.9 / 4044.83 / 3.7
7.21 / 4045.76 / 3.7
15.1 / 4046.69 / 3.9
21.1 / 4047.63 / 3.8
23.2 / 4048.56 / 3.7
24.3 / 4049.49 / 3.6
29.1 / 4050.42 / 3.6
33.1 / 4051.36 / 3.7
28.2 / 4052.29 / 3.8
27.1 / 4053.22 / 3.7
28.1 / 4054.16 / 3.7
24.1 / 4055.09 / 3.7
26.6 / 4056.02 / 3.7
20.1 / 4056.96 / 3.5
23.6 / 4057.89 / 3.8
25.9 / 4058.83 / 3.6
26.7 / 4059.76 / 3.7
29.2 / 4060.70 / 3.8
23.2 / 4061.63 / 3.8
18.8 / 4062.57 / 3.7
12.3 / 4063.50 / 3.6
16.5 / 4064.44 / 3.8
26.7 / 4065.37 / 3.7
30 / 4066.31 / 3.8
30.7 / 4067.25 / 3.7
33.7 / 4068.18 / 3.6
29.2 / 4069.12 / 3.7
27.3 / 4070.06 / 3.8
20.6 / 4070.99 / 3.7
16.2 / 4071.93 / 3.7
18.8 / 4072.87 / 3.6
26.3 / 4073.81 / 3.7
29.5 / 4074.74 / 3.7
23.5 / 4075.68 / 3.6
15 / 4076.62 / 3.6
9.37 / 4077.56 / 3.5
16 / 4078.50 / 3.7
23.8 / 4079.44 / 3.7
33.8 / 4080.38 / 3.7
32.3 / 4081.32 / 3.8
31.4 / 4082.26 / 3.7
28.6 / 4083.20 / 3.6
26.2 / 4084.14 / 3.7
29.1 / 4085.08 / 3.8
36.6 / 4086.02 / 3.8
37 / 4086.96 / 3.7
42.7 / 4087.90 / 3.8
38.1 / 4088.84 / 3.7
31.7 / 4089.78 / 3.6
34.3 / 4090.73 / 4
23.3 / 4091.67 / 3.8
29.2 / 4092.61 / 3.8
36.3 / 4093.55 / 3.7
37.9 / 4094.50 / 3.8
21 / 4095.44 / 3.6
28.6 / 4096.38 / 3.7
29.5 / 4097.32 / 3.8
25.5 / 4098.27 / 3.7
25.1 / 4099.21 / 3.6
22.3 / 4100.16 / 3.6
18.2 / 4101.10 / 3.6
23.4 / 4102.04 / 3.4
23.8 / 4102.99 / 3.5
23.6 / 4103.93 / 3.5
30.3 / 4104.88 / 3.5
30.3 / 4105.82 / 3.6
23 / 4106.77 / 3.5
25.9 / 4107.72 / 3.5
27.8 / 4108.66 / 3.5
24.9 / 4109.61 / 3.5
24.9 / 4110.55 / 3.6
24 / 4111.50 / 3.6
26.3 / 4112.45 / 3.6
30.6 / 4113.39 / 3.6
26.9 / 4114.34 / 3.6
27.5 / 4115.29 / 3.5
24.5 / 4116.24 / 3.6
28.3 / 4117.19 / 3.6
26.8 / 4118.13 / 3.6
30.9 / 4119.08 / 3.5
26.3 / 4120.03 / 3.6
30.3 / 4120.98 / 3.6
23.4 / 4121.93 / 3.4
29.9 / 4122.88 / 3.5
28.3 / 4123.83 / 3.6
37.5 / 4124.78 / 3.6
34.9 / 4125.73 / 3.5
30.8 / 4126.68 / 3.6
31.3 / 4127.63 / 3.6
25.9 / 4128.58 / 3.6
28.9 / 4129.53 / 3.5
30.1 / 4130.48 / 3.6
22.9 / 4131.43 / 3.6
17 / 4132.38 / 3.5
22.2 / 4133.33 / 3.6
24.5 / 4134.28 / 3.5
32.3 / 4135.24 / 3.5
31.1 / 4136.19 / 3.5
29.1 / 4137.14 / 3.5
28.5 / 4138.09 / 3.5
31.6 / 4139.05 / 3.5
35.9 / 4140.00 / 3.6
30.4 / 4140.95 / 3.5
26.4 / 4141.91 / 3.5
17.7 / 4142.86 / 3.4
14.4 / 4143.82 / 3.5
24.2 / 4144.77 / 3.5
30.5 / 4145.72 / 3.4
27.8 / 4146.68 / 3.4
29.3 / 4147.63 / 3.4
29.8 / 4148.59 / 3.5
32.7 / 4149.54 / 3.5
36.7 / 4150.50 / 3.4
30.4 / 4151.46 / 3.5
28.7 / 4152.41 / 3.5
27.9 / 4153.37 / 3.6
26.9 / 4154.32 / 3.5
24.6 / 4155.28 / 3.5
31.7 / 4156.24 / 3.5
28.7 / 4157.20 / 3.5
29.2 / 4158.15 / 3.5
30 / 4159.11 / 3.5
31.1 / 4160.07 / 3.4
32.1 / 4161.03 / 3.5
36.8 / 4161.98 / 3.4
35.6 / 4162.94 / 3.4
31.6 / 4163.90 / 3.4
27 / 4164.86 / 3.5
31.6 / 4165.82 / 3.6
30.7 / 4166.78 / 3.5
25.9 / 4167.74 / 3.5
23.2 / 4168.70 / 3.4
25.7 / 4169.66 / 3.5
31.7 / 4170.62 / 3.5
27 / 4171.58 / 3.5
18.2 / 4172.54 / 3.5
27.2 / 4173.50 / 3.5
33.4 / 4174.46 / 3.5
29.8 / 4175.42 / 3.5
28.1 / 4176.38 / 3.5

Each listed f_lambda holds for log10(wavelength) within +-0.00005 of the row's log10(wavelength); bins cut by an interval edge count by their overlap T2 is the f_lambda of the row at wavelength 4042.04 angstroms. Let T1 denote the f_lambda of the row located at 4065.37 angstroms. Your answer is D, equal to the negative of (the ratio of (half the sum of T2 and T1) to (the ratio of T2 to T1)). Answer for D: -27.4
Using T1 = 26.7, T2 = 25.3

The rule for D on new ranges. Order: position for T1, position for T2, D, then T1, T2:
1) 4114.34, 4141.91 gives -27.2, 26.9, 26.4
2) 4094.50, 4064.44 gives -62.5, 37.9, 16.5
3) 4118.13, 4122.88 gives -25.4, 26.8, 29.9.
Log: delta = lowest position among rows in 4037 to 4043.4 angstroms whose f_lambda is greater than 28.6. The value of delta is 4038.32 angstroms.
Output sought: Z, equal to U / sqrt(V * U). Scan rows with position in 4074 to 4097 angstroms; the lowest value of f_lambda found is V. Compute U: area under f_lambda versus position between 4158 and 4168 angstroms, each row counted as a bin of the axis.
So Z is 5.8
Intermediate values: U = 312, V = 9.37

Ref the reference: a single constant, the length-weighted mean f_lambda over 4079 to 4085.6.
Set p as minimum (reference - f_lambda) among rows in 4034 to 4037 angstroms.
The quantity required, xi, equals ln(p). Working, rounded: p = 4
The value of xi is 1.5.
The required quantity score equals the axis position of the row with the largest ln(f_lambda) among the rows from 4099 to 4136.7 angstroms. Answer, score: 4124.78 angstroms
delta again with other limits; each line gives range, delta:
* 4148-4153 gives 4148.59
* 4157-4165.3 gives 4157.20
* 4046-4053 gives 4050.42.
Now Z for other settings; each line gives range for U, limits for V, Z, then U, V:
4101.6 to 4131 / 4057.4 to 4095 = 9.3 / 817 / 9.37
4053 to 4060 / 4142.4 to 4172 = 3.5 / 176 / 14.4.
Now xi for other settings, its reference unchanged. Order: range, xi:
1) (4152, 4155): -0.4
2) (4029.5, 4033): 2.6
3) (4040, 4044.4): 1.4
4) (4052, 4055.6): 0.2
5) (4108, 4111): 0.5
